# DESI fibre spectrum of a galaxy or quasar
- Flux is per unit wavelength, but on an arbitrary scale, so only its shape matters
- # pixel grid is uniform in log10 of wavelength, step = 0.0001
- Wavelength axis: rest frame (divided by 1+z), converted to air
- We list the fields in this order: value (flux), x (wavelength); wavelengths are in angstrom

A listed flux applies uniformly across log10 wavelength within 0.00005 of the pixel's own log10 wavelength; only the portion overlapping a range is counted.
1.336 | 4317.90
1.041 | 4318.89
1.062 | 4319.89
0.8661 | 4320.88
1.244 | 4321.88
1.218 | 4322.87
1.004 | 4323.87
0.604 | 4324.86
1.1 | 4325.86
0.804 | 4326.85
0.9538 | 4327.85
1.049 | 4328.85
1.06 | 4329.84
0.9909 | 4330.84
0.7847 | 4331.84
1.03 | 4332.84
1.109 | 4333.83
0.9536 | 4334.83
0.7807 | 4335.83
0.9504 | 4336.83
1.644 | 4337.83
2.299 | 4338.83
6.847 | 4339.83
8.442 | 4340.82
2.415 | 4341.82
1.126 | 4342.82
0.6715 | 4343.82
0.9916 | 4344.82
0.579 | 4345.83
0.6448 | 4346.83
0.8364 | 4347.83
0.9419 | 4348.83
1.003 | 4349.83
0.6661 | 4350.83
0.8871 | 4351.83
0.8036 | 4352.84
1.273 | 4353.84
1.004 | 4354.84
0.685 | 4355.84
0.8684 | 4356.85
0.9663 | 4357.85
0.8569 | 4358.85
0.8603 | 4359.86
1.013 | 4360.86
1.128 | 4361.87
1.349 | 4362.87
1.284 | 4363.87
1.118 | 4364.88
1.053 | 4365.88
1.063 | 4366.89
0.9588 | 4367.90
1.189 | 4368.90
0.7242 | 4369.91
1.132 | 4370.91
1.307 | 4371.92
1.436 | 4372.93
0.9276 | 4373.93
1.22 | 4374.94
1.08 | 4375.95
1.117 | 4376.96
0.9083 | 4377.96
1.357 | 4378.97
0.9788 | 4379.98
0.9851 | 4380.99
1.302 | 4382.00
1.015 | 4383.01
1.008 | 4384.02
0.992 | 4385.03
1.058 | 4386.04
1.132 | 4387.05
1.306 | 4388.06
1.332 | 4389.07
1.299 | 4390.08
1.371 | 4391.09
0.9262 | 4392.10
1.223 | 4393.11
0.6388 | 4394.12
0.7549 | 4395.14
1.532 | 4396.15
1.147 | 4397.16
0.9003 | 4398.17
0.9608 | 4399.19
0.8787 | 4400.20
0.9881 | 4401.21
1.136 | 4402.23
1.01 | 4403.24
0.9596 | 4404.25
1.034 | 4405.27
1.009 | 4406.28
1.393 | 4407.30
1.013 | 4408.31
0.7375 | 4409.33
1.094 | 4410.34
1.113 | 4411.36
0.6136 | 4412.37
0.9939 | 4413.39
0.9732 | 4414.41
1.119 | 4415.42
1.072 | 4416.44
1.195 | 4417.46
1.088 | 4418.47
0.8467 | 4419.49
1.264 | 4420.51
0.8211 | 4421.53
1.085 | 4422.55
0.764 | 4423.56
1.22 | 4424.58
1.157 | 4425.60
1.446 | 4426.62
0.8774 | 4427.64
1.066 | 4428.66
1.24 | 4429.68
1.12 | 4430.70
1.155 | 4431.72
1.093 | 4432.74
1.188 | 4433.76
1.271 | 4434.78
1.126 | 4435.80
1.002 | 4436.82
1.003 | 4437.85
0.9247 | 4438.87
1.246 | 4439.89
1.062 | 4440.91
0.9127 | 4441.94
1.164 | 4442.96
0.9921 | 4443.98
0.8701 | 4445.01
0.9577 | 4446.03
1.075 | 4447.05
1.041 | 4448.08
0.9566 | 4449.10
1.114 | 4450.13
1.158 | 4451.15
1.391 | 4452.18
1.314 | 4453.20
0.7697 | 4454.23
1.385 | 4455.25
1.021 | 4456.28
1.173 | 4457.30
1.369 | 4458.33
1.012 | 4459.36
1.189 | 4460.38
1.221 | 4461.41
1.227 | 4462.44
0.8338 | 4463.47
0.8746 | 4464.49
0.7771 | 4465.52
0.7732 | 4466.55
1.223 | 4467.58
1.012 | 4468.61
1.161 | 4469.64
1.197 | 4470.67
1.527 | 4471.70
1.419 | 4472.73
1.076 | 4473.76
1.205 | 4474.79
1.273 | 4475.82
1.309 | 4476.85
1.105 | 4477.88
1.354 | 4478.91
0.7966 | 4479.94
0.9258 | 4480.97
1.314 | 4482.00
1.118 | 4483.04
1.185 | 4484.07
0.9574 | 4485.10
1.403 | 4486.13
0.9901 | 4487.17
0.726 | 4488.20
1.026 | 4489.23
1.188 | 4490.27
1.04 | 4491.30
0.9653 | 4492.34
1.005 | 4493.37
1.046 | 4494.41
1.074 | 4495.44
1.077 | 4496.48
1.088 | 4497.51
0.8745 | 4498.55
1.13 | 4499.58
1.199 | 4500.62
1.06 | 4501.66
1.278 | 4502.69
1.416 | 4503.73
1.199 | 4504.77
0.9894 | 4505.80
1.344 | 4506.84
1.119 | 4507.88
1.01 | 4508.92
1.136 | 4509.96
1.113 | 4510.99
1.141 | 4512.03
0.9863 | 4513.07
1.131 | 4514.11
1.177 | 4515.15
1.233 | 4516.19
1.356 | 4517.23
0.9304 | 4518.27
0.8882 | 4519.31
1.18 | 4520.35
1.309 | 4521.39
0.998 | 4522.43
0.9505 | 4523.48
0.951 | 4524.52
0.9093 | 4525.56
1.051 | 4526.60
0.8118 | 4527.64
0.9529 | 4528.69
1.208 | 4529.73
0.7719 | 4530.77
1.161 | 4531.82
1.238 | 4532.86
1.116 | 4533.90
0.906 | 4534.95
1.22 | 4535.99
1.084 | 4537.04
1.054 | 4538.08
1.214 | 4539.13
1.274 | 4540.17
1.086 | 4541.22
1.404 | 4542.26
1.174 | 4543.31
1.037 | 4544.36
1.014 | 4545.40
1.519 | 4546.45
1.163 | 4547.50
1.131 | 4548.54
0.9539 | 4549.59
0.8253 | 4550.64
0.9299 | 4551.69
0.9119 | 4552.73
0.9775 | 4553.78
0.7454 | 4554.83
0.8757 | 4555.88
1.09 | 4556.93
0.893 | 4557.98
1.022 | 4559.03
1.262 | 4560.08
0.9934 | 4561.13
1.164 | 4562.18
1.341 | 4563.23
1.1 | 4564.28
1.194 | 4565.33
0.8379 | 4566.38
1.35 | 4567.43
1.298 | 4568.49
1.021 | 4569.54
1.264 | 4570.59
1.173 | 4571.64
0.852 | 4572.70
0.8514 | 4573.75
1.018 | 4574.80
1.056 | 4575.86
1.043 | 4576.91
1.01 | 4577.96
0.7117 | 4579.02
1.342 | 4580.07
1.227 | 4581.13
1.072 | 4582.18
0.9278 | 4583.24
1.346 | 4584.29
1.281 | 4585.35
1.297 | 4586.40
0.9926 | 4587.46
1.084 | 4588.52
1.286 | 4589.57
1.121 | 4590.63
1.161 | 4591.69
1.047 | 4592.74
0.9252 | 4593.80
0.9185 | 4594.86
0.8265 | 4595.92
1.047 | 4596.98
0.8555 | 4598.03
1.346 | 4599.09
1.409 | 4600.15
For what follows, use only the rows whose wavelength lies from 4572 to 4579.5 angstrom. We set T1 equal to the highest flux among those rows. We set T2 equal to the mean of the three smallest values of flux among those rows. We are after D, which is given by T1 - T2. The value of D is 0.3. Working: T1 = 1.056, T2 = 0.81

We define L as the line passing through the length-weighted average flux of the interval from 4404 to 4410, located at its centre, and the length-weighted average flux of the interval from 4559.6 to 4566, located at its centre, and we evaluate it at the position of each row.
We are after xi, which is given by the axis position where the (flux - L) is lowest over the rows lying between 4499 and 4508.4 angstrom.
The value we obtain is 4505.80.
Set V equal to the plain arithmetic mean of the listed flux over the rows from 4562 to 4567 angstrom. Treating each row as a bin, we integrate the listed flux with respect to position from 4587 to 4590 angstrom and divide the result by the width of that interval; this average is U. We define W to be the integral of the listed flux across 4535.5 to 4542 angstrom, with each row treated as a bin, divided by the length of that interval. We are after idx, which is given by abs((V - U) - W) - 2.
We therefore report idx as -0.84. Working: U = 1.12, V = 1.13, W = 1.17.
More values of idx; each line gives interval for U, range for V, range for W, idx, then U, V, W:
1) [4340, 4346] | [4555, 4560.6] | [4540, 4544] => 0.91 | 2.71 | 1.03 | 1.22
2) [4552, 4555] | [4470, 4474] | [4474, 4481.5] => -1.27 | 0.90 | 1.30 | 1.14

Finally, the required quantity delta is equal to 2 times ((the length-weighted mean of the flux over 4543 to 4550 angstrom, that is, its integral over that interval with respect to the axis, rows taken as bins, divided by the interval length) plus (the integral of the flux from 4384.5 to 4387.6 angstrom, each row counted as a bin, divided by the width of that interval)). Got 4.42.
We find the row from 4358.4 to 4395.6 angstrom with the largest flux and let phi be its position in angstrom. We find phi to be 4372.93 angstrom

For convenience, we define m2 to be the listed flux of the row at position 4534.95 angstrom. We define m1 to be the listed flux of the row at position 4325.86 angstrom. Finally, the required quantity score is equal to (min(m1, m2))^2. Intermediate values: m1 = 1.1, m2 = 0.906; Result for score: 0.8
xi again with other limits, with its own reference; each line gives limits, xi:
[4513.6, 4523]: 4519.31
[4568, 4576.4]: 4573.75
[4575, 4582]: 4579.02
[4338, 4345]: 4343.82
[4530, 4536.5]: 4530.77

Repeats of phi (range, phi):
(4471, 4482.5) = 4471.70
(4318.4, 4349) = 4340.82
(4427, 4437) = 4434.78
